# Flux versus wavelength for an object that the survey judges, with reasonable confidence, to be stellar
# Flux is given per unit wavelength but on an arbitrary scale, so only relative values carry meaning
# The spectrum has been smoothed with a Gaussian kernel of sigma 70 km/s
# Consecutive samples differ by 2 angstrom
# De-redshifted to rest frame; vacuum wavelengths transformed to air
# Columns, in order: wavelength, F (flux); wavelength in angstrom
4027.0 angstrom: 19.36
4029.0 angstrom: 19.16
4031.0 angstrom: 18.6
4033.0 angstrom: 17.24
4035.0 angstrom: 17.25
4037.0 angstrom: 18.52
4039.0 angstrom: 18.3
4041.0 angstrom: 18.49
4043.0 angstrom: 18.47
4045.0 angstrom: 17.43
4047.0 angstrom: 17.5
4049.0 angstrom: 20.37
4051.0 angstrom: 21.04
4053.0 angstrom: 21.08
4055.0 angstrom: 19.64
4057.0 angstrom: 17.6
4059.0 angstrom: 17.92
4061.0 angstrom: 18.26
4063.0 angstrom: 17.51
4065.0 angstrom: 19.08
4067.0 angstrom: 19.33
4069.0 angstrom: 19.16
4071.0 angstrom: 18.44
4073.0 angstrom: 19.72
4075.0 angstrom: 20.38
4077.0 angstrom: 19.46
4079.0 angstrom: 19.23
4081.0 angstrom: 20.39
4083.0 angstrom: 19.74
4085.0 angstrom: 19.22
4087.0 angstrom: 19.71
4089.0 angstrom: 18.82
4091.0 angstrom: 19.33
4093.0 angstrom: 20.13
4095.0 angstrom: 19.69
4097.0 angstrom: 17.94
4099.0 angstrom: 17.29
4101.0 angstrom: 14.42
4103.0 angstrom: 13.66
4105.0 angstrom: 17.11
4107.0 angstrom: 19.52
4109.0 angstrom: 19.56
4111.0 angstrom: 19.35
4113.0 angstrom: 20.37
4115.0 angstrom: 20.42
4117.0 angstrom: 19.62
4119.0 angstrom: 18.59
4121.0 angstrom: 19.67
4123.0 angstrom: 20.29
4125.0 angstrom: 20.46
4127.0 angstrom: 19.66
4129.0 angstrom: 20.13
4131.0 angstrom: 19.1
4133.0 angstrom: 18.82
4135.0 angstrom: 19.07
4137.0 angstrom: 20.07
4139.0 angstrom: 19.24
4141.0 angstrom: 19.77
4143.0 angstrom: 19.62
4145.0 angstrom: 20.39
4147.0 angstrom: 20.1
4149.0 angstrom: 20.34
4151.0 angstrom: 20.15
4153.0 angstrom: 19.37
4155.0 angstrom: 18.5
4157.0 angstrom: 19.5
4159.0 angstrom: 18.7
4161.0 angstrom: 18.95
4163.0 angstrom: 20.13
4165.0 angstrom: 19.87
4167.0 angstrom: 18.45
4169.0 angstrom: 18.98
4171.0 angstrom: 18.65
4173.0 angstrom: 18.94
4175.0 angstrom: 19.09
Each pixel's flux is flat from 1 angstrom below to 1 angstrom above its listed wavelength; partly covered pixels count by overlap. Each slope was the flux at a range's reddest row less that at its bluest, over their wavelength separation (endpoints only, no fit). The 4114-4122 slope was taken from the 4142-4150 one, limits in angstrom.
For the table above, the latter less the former 0.2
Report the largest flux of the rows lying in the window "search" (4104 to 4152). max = 20.46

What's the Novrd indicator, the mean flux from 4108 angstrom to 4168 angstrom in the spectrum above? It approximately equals 19.6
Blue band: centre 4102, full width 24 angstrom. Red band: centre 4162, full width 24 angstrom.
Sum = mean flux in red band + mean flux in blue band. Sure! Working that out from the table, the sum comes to 37.4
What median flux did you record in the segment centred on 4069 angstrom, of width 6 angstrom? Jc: 19.2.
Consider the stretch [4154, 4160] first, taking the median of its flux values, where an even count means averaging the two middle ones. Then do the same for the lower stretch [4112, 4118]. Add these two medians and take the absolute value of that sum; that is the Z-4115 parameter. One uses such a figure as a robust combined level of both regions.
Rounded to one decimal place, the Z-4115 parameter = 39.1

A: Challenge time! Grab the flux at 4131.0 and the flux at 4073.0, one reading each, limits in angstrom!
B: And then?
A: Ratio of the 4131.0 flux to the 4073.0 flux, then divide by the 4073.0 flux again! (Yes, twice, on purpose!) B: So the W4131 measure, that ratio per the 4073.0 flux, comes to 0.049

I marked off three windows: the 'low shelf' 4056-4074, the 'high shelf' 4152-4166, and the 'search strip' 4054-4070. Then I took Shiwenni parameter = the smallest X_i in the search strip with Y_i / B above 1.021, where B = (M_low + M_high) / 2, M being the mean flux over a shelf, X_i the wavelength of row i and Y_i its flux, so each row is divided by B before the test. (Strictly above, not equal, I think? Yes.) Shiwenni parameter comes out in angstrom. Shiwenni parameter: 4055.0 angstrom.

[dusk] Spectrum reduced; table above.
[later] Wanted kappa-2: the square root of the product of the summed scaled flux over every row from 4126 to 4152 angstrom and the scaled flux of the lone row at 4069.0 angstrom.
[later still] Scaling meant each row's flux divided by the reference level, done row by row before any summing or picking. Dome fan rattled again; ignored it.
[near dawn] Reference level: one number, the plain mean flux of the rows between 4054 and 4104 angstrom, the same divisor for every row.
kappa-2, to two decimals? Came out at 3.76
